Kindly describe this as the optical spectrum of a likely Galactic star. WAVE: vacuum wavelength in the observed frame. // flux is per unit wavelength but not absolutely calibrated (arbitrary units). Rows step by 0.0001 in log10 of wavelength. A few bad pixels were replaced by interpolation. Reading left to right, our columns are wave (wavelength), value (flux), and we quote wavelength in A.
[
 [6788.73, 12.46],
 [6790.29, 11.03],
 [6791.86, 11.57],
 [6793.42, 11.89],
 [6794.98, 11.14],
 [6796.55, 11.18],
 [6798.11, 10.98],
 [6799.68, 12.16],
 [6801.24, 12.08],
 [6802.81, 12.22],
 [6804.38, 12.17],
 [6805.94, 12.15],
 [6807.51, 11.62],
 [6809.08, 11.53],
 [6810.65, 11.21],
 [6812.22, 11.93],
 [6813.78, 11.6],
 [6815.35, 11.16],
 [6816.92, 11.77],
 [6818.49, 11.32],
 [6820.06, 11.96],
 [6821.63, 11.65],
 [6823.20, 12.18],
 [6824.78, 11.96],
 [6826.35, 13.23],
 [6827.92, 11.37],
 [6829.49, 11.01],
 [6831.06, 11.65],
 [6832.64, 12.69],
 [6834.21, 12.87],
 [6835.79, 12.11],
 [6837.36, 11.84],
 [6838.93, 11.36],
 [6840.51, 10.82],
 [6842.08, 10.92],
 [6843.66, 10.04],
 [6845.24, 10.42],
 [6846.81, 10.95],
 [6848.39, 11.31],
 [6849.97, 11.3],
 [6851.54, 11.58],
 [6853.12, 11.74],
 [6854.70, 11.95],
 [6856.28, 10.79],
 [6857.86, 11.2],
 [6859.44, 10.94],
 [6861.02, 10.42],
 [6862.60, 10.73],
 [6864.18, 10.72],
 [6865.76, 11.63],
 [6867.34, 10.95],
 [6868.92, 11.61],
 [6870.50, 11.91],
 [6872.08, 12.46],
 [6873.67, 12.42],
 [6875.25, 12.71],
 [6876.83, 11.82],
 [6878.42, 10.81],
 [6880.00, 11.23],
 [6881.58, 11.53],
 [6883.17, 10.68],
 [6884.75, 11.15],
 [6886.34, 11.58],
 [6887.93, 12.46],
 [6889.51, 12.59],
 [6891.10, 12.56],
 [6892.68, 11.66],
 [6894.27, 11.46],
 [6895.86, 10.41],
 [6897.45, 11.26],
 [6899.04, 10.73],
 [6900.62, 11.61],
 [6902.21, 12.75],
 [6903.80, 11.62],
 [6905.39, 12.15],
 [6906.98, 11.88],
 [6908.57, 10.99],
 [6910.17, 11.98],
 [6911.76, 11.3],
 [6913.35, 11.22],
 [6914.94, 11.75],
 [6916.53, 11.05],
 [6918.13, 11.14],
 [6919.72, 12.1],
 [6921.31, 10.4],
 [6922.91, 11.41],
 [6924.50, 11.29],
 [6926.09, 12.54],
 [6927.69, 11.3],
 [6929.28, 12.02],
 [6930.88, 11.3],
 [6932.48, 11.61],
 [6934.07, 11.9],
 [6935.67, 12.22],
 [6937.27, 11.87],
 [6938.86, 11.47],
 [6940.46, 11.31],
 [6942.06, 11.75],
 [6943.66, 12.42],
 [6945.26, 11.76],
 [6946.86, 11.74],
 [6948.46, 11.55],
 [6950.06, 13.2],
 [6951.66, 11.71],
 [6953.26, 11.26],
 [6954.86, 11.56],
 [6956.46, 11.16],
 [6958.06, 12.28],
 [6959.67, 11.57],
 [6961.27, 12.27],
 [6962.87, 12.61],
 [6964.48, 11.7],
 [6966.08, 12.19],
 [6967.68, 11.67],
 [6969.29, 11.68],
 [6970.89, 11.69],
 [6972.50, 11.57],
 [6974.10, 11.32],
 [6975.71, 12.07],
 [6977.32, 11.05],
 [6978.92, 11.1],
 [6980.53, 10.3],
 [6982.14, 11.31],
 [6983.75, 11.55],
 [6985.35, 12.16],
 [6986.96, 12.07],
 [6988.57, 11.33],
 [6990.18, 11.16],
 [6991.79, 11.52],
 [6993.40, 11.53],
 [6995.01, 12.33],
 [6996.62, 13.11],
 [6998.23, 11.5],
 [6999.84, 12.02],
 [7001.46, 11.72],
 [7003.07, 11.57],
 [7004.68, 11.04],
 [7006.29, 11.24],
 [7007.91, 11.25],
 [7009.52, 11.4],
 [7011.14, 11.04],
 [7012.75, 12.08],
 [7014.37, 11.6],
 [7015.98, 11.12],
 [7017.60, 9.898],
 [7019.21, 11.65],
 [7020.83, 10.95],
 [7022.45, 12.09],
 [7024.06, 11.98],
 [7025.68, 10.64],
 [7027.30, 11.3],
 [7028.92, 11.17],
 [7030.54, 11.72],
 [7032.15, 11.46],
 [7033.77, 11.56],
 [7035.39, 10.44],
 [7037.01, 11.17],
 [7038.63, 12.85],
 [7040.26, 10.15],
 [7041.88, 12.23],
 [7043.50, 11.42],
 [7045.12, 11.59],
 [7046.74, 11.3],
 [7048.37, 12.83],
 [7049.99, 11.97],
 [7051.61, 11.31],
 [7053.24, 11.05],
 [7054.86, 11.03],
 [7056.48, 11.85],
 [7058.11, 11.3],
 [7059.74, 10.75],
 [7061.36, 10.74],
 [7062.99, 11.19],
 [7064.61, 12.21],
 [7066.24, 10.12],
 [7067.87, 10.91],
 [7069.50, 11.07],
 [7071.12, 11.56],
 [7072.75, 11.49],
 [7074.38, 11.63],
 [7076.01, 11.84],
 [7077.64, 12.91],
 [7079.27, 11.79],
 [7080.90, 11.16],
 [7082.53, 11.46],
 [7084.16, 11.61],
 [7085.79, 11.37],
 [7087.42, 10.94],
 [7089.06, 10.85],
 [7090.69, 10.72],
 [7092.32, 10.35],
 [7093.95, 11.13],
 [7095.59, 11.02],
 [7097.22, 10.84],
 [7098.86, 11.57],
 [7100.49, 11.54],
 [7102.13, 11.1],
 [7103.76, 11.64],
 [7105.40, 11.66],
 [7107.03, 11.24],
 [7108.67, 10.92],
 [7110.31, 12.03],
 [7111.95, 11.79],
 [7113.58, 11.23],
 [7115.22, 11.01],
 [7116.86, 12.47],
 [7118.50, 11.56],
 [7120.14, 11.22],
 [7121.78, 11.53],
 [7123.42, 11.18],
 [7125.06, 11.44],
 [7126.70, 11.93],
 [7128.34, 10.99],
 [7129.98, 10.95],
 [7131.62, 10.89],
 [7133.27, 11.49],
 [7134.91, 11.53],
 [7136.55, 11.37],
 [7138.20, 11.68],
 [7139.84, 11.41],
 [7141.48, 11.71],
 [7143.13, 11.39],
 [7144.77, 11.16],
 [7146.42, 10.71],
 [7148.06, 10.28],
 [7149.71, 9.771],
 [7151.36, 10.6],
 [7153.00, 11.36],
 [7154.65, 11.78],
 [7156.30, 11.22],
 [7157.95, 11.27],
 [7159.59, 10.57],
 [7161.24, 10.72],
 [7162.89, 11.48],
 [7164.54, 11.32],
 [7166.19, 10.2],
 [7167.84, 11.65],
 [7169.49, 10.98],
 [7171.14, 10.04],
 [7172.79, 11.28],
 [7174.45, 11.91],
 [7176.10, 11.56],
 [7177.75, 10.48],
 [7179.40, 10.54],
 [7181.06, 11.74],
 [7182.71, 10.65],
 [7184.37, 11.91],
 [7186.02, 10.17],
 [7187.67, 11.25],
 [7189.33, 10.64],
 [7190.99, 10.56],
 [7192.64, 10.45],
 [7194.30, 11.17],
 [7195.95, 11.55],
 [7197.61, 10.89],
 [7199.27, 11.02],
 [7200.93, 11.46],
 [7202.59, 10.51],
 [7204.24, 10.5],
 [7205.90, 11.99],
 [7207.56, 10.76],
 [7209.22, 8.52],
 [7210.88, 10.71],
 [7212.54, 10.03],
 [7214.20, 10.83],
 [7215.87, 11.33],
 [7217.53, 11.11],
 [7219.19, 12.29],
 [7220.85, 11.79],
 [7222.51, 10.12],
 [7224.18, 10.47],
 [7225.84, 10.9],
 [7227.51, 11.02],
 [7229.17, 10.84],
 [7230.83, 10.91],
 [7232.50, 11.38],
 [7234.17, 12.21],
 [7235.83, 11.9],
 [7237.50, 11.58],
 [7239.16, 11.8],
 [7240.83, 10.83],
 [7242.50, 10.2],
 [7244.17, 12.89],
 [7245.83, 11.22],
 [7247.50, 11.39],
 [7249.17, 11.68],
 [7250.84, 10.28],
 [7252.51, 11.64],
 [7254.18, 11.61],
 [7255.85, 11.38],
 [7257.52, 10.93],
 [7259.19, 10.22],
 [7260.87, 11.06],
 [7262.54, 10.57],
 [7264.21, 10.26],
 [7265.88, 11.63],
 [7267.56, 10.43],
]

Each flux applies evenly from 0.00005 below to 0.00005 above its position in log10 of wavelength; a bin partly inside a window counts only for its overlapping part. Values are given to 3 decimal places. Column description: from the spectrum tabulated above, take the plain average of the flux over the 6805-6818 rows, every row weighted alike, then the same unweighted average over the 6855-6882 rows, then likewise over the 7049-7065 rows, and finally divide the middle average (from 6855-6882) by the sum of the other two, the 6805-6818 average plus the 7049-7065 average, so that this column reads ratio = 0.497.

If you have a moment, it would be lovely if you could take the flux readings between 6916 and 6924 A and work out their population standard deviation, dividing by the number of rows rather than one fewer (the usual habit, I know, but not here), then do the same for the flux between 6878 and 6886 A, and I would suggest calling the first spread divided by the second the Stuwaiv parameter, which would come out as 1.8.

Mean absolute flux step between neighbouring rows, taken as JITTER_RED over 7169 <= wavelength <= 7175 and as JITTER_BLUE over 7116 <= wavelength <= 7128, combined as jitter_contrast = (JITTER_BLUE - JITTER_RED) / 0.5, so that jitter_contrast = -1.0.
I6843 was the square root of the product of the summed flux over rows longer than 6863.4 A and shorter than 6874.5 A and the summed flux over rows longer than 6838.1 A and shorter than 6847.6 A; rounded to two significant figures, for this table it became 73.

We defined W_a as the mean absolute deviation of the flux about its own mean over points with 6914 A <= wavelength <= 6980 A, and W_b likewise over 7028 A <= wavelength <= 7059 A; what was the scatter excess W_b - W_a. 0.10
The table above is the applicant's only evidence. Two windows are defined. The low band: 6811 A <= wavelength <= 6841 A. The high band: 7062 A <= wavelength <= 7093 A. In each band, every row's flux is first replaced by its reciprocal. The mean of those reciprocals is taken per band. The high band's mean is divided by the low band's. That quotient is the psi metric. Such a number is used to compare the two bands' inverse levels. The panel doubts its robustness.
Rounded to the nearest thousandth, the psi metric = 1.044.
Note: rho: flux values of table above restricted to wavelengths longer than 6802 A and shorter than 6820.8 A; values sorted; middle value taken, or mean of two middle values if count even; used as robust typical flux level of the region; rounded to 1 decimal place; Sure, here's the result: 11.7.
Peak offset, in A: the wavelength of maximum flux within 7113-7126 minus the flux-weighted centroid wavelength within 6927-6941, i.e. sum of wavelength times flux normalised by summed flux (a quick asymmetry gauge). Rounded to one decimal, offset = 182.8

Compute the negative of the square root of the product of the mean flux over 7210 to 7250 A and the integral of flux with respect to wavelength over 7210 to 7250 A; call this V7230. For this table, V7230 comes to -71.0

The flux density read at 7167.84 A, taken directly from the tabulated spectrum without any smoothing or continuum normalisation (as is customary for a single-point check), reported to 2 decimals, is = 11.65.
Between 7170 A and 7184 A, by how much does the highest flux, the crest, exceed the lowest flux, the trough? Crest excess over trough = 1.87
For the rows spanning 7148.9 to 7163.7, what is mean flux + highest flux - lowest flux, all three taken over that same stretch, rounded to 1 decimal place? 13.0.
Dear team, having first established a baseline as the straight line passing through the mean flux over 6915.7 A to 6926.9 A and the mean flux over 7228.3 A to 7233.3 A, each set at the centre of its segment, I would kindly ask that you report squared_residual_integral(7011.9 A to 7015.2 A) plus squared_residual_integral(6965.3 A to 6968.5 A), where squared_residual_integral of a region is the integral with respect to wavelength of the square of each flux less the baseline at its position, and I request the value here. 2.3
